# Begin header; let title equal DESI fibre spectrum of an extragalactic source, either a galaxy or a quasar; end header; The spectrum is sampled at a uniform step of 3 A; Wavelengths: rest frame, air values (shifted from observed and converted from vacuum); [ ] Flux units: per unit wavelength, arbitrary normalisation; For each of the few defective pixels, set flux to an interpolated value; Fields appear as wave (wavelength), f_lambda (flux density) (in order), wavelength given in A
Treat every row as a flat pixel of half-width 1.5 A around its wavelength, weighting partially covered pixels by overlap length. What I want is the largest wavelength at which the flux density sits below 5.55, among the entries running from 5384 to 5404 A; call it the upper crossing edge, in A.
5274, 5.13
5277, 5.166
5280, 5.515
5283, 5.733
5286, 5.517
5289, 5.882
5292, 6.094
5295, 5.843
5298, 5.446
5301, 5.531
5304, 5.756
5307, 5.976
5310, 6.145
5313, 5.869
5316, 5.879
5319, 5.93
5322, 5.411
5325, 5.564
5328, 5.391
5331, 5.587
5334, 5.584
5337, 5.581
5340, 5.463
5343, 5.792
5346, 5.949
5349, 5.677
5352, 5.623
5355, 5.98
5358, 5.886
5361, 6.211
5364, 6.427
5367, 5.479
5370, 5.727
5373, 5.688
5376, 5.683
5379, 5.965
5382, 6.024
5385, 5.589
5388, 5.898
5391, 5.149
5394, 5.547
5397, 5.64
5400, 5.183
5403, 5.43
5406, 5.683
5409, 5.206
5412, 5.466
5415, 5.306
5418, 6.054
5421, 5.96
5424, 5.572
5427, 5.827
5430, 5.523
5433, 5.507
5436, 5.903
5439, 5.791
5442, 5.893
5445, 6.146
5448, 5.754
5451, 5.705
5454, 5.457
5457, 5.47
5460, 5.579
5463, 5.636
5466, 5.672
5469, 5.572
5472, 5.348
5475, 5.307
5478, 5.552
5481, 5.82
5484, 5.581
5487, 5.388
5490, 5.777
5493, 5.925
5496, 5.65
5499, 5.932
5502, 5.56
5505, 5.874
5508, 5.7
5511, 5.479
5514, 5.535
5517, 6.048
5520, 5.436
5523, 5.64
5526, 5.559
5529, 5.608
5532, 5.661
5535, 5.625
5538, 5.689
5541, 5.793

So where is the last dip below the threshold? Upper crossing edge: 5403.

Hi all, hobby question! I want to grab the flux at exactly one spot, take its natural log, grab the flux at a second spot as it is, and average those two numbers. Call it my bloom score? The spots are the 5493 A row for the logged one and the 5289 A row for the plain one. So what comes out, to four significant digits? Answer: 3.831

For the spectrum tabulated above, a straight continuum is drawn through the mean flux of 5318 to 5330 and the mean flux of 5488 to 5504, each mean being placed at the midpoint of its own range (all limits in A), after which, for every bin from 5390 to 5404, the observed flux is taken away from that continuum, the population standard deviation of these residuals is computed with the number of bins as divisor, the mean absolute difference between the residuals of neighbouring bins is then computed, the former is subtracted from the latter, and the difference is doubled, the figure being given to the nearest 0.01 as 0.21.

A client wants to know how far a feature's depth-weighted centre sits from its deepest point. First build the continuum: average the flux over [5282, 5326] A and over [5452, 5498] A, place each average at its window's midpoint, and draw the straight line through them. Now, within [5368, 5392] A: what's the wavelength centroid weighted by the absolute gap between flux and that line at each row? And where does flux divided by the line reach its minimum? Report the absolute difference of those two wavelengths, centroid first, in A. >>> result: 5.6 A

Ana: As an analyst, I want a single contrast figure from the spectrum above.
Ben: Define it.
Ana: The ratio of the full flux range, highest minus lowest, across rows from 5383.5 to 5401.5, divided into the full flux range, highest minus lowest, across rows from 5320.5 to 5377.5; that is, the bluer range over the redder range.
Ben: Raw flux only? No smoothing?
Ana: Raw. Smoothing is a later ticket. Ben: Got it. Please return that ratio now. 1.38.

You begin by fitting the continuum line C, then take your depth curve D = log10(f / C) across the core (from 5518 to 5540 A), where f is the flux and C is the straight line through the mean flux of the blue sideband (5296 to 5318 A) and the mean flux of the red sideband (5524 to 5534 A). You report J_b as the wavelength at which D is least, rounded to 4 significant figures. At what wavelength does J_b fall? 5520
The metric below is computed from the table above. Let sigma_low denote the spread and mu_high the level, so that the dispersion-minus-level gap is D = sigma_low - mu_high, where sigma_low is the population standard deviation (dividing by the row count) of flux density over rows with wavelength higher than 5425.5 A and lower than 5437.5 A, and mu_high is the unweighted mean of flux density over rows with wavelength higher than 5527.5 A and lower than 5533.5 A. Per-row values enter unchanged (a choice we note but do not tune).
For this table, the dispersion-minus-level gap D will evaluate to -5.46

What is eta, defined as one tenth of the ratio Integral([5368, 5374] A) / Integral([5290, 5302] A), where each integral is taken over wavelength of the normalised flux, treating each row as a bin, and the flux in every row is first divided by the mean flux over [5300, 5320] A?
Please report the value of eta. 0.050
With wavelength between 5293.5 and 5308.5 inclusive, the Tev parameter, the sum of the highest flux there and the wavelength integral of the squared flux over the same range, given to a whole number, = 496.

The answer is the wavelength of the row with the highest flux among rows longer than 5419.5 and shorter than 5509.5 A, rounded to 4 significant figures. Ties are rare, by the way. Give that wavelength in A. 5445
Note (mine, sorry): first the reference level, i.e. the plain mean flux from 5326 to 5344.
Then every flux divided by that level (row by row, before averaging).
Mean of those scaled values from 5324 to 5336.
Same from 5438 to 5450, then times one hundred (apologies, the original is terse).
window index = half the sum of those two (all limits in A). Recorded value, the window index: 53.5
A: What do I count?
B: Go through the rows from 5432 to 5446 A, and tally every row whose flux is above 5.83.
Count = 3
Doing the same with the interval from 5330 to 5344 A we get 0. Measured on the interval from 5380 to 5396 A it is 2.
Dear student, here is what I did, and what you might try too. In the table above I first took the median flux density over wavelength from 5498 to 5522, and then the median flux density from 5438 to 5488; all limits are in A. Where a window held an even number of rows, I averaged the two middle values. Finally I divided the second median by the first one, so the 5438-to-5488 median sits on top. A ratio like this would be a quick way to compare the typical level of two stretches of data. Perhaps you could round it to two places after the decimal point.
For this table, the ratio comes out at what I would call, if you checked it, 0.99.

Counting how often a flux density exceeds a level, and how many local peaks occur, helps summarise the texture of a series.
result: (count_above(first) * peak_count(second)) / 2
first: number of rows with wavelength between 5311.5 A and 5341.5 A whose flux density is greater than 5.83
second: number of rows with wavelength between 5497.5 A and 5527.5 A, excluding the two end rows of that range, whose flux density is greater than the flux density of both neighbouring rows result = 4.5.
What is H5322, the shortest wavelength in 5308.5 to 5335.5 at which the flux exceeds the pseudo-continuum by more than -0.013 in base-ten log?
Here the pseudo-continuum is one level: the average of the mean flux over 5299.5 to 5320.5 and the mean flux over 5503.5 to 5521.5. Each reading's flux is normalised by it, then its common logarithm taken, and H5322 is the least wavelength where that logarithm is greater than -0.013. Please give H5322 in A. 5310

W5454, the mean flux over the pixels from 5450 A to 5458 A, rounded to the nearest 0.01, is 5.54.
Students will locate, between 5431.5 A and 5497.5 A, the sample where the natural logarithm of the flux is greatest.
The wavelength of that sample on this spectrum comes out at 5445 A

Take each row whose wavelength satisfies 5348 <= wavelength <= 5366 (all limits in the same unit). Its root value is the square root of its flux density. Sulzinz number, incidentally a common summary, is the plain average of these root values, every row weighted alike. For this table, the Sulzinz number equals 2.44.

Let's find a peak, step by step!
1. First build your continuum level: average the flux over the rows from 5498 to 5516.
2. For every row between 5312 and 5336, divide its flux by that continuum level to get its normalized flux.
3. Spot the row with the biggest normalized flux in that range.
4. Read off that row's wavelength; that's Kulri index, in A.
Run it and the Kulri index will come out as 5319 A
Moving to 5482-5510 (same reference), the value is 5499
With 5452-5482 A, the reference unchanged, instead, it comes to 5481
